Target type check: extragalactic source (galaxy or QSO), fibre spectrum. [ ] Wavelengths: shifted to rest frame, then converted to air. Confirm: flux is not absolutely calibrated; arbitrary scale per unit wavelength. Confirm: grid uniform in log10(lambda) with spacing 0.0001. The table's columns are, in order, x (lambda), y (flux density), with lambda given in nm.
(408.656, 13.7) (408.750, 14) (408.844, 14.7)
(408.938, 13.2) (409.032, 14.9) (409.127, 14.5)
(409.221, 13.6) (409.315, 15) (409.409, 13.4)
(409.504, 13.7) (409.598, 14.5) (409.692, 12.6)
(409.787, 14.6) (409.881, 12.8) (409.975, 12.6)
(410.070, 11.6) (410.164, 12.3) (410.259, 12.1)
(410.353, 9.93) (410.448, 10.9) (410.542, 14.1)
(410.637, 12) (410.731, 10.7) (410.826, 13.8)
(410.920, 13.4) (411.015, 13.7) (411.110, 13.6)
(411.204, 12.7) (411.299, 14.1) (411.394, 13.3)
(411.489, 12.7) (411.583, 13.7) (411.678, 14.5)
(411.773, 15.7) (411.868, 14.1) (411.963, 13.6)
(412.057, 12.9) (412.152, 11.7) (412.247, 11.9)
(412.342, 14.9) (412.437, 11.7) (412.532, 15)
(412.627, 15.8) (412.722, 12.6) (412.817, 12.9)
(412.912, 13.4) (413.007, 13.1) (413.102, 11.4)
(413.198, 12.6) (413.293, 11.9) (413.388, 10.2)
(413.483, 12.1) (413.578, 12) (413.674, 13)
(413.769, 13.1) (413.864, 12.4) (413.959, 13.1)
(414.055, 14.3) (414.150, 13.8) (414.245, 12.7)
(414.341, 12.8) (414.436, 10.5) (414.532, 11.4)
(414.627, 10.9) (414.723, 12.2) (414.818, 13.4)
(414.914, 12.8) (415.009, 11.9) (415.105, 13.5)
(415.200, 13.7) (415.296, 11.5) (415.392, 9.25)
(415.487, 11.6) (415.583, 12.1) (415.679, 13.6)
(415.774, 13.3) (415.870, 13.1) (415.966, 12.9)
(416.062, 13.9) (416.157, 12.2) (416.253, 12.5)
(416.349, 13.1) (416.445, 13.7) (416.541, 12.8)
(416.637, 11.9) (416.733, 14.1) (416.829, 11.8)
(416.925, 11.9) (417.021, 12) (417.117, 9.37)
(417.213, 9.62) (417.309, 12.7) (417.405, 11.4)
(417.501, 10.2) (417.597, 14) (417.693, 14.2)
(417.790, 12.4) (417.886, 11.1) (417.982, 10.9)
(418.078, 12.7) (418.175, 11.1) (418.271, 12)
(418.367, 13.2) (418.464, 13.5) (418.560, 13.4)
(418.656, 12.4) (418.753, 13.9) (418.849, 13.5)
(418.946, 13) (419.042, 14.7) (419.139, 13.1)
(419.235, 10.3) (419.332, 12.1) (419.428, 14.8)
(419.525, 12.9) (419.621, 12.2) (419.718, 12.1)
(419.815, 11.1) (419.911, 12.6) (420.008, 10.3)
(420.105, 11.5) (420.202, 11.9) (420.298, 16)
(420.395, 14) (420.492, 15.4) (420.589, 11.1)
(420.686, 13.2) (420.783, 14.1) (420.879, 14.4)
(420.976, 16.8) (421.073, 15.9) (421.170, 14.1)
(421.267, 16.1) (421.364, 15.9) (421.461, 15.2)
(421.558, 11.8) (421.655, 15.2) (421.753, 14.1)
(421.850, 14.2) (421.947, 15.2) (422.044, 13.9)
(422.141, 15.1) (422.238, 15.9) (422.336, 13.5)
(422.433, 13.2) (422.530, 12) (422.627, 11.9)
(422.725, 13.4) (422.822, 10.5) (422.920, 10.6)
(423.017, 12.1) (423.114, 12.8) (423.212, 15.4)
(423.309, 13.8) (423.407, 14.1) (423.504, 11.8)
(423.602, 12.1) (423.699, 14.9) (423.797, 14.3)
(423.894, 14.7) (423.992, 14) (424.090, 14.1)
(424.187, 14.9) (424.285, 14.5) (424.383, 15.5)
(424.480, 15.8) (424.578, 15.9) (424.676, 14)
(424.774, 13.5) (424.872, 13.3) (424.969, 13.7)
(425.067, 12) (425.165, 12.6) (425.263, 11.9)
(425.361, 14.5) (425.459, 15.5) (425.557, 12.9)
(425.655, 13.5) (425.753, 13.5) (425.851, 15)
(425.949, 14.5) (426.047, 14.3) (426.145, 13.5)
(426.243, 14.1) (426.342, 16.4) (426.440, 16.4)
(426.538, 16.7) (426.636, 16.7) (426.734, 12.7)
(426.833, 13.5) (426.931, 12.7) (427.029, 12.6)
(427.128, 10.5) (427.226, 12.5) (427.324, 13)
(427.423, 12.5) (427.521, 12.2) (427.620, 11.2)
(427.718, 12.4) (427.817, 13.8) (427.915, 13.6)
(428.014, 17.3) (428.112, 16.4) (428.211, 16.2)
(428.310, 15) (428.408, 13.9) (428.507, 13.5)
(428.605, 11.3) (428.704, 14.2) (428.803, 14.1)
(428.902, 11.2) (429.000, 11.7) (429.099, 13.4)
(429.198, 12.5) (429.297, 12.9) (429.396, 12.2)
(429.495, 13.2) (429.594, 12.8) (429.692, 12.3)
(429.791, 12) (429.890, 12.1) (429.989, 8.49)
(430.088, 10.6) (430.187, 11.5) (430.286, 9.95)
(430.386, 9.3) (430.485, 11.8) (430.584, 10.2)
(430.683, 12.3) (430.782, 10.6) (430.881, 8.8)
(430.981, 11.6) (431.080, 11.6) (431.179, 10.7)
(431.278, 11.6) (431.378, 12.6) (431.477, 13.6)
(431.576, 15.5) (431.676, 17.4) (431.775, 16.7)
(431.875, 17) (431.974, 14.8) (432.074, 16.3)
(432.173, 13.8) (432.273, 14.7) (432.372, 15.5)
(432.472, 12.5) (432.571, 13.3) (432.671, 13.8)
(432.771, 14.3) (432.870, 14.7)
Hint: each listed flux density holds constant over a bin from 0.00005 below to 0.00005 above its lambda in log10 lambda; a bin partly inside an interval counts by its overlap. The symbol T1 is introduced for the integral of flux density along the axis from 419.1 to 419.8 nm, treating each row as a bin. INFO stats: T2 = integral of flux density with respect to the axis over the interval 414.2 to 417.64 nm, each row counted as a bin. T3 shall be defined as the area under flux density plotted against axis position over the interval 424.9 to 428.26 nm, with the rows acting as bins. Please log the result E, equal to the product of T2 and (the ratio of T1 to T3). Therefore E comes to 8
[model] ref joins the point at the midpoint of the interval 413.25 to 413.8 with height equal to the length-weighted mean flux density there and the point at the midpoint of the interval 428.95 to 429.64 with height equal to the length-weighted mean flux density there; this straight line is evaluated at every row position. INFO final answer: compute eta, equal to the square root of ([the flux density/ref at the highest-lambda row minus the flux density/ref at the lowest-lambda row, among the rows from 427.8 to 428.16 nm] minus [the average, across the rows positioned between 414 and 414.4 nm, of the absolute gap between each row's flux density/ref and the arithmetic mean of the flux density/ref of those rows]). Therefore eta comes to 0.39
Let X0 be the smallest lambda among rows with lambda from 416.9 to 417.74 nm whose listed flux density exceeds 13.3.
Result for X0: 417.597 nm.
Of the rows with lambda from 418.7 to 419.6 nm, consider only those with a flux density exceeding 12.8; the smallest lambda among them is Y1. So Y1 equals 418.753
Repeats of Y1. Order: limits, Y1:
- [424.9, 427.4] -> 424.969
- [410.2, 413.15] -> 410.542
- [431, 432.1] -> 431.477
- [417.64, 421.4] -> 417.693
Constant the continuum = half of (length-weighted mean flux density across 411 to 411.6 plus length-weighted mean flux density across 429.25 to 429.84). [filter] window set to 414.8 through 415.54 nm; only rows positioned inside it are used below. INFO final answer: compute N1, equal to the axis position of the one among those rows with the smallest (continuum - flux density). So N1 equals 415.200 nm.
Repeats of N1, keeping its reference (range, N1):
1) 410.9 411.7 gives 411.678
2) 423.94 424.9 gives 424.578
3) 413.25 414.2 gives 414.055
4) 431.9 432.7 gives 432.074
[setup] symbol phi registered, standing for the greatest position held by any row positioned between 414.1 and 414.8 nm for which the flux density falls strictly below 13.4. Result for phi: 414.723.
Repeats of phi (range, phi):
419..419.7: 419.621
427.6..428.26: 427.718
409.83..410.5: 410.448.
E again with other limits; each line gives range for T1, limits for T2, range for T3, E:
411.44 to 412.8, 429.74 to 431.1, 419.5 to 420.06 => 41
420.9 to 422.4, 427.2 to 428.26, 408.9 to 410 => 21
